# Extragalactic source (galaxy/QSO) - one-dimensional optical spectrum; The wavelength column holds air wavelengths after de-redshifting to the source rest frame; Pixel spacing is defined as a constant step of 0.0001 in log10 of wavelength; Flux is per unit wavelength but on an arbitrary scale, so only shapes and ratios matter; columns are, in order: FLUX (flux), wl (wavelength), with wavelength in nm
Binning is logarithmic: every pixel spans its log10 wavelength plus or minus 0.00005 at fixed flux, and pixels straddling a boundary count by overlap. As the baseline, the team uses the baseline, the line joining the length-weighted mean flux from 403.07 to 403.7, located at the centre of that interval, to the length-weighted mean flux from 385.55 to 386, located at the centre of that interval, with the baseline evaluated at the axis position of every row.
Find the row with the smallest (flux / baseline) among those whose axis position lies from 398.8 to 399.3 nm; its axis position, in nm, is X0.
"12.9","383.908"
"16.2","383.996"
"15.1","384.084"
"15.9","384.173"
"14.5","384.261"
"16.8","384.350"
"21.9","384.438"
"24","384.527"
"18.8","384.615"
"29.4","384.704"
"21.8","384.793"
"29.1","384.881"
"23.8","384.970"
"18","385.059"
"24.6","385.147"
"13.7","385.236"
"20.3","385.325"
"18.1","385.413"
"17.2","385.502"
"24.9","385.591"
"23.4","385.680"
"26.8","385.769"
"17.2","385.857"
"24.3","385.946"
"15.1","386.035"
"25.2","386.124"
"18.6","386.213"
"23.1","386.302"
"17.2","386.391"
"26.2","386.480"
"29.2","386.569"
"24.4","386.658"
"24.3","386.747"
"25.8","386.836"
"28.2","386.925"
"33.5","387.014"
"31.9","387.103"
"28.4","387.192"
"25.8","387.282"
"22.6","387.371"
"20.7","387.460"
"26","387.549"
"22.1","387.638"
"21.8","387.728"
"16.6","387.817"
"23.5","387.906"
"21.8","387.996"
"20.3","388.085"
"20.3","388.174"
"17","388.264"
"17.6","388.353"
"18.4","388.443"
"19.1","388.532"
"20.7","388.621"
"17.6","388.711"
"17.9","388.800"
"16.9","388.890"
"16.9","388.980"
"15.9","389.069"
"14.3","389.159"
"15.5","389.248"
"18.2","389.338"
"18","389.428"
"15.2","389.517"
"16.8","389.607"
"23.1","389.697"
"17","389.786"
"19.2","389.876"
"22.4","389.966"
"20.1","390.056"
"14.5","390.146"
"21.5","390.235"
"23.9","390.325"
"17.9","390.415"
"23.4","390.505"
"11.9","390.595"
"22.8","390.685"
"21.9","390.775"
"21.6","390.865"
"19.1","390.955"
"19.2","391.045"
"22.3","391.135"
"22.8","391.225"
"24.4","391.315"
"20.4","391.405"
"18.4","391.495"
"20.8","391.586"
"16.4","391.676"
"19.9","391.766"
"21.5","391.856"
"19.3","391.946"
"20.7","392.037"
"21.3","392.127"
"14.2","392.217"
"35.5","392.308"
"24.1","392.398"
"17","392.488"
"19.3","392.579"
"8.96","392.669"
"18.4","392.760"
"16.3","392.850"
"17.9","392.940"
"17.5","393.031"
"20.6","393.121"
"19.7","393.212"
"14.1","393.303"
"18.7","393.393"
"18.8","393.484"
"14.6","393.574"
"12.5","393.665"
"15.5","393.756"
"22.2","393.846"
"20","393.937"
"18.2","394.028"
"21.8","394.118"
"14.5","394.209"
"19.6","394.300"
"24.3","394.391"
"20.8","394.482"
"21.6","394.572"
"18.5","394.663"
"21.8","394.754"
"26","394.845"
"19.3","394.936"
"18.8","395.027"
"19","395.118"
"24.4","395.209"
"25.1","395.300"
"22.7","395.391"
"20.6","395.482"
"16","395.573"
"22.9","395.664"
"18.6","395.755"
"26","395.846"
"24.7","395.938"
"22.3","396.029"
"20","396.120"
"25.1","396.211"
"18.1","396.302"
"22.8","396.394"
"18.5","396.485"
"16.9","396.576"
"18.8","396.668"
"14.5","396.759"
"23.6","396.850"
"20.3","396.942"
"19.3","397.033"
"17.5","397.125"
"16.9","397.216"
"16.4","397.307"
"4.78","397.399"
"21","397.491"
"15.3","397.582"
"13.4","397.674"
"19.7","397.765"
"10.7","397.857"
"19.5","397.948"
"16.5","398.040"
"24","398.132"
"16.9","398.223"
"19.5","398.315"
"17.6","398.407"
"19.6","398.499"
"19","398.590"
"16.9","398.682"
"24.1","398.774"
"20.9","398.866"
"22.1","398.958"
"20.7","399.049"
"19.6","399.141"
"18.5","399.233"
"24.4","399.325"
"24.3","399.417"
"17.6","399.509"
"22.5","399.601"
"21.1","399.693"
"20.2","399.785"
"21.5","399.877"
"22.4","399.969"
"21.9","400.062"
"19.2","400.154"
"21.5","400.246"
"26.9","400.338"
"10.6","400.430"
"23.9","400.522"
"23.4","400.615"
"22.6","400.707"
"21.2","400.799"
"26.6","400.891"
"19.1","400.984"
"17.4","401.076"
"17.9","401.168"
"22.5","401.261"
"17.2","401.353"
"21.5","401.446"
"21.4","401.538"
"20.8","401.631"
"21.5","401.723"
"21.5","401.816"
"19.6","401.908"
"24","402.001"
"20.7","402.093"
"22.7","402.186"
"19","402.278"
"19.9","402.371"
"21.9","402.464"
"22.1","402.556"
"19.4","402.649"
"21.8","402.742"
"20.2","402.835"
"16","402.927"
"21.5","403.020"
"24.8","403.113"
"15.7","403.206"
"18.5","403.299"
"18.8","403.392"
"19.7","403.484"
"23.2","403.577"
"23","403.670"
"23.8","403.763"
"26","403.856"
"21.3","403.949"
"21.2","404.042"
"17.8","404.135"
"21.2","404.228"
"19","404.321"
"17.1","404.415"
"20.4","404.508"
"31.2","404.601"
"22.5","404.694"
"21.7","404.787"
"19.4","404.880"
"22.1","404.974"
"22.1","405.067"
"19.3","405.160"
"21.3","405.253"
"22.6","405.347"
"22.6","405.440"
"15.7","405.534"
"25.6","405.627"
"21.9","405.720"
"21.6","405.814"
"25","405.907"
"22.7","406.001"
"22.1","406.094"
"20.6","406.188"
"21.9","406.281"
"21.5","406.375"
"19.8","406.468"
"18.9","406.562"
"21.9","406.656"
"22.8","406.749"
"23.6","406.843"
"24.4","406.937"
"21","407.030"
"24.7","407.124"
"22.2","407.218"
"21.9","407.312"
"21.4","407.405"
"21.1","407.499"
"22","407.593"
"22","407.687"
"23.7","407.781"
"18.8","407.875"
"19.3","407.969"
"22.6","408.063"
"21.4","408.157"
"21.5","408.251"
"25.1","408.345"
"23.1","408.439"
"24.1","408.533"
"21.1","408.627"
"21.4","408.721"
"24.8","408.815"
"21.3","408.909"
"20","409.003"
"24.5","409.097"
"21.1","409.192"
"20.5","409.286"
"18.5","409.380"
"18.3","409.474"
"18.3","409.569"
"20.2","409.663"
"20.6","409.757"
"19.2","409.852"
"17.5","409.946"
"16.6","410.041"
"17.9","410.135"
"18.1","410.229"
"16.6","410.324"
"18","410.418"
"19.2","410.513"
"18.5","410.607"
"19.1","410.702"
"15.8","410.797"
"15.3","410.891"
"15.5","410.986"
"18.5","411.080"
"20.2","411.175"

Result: 399.233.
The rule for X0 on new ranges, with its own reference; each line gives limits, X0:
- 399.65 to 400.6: 400.430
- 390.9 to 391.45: 390.955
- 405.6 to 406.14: 405.814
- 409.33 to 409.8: 409.474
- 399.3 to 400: 399.509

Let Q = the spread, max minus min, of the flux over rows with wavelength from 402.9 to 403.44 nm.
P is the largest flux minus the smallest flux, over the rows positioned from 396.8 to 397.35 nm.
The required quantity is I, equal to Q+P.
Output 16.3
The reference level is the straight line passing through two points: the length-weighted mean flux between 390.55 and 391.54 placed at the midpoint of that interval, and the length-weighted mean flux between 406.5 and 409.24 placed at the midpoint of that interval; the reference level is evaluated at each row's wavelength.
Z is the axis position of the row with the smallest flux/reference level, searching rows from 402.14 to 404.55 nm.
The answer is 403.206 nm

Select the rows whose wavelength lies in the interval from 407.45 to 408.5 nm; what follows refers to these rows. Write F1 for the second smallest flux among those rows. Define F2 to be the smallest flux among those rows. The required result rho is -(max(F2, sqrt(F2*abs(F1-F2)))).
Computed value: -18.8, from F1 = 19.3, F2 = 18.8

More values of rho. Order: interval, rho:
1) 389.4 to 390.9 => -11.9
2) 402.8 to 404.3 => -15.7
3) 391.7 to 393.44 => -9.0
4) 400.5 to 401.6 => -17.2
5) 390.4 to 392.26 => -11.9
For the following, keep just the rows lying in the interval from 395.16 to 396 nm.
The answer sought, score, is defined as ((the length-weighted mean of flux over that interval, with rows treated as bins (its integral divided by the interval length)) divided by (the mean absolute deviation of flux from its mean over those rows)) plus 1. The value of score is 9.5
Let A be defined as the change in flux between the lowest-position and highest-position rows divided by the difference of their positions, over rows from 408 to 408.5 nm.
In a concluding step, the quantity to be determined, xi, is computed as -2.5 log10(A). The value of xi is -0.3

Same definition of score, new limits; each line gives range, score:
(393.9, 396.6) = 9.3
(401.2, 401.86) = 20.0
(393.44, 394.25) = 7.0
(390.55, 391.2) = 8.5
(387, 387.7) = 8.1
